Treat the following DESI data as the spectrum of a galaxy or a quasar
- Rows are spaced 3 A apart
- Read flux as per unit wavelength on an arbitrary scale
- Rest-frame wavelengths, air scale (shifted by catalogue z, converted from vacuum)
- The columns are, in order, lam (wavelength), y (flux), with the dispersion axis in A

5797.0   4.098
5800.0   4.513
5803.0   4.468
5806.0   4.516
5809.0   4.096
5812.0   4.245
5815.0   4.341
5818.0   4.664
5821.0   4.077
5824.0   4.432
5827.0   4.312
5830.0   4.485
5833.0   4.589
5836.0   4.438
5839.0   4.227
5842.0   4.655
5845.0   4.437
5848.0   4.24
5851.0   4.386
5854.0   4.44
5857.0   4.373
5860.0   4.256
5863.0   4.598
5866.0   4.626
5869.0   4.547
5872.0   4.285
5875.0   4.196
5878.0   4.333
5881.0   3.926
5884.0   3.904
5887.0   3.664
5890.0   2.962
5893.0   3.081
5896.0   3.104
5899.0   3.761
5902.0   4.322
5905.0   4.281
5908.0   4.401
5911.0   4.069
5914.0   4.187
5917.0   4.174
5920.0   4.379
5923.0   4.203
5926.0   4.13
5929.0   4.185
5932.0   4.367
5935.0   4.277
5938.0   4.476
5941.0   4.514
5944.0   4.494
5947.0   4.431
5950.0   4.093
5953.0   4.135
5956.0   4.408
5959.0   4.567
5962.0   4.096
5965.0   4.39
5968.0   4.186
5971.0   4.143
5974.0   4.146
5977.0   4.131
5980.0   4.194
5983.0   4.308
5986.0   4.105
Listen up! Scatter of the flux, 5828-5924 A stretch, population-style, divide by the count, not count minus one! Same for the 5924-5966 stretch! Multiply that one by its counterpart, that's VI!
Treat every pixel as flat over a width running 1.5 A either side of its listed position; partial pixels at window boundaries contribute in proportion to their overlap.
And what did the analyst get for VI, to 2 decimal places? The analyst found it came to 0.07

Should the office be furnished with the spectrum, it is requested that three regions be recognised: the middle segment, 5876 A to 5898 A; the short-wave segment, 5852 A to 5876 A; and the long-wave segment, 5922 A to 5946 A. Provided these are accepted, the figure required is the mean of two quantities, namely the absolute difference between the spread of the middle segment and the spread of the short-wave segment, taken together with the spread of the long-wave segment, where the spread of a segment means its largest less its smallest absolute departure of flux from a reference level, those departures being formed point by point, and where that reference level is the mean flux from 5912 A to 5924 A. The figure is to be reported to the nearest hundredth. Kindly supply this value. 0.53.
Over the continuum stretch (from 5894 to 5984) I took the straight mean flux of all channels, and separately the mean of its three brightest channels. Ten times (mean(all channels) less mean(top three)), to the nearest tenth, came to -3.1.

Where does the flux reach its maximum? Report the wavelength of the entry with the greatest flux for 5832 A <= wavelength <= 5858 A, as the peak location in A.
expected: 5842.0 A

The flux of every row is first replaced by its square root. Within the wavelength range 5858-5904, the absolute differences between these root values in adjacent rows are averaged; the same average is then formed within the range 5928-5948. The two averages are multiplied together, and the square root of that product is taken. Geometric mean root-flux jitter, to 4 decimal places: 0.0399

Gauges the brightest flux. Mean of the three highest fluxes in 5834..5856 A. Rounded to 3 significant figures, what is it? 4.51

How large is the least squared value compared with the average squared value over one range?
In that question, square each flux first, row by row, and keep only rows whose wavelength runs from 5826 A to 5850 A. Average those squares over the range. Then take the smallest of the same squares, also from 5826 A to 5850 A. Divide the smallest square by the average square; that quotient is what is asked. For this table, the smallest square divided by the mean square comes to 0.912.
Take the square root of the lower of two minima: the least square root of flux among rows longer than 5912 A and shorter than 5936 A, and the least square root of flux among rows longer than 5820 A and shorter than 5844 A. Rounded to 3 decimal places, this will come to 1.421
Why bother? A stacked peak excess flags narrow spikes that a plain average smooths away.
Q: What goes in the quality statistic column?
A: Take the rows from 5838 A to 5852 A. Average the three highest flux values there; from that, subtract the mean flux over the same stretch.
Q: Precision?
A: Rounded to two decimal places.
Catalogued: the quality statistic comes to 0.10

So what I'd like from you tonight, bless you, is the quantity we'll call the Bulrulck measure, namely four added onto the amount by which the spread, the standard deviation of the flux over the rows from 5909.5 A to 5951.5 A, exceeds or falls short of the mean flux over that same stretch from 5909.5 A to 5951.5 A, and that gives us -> -0.13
